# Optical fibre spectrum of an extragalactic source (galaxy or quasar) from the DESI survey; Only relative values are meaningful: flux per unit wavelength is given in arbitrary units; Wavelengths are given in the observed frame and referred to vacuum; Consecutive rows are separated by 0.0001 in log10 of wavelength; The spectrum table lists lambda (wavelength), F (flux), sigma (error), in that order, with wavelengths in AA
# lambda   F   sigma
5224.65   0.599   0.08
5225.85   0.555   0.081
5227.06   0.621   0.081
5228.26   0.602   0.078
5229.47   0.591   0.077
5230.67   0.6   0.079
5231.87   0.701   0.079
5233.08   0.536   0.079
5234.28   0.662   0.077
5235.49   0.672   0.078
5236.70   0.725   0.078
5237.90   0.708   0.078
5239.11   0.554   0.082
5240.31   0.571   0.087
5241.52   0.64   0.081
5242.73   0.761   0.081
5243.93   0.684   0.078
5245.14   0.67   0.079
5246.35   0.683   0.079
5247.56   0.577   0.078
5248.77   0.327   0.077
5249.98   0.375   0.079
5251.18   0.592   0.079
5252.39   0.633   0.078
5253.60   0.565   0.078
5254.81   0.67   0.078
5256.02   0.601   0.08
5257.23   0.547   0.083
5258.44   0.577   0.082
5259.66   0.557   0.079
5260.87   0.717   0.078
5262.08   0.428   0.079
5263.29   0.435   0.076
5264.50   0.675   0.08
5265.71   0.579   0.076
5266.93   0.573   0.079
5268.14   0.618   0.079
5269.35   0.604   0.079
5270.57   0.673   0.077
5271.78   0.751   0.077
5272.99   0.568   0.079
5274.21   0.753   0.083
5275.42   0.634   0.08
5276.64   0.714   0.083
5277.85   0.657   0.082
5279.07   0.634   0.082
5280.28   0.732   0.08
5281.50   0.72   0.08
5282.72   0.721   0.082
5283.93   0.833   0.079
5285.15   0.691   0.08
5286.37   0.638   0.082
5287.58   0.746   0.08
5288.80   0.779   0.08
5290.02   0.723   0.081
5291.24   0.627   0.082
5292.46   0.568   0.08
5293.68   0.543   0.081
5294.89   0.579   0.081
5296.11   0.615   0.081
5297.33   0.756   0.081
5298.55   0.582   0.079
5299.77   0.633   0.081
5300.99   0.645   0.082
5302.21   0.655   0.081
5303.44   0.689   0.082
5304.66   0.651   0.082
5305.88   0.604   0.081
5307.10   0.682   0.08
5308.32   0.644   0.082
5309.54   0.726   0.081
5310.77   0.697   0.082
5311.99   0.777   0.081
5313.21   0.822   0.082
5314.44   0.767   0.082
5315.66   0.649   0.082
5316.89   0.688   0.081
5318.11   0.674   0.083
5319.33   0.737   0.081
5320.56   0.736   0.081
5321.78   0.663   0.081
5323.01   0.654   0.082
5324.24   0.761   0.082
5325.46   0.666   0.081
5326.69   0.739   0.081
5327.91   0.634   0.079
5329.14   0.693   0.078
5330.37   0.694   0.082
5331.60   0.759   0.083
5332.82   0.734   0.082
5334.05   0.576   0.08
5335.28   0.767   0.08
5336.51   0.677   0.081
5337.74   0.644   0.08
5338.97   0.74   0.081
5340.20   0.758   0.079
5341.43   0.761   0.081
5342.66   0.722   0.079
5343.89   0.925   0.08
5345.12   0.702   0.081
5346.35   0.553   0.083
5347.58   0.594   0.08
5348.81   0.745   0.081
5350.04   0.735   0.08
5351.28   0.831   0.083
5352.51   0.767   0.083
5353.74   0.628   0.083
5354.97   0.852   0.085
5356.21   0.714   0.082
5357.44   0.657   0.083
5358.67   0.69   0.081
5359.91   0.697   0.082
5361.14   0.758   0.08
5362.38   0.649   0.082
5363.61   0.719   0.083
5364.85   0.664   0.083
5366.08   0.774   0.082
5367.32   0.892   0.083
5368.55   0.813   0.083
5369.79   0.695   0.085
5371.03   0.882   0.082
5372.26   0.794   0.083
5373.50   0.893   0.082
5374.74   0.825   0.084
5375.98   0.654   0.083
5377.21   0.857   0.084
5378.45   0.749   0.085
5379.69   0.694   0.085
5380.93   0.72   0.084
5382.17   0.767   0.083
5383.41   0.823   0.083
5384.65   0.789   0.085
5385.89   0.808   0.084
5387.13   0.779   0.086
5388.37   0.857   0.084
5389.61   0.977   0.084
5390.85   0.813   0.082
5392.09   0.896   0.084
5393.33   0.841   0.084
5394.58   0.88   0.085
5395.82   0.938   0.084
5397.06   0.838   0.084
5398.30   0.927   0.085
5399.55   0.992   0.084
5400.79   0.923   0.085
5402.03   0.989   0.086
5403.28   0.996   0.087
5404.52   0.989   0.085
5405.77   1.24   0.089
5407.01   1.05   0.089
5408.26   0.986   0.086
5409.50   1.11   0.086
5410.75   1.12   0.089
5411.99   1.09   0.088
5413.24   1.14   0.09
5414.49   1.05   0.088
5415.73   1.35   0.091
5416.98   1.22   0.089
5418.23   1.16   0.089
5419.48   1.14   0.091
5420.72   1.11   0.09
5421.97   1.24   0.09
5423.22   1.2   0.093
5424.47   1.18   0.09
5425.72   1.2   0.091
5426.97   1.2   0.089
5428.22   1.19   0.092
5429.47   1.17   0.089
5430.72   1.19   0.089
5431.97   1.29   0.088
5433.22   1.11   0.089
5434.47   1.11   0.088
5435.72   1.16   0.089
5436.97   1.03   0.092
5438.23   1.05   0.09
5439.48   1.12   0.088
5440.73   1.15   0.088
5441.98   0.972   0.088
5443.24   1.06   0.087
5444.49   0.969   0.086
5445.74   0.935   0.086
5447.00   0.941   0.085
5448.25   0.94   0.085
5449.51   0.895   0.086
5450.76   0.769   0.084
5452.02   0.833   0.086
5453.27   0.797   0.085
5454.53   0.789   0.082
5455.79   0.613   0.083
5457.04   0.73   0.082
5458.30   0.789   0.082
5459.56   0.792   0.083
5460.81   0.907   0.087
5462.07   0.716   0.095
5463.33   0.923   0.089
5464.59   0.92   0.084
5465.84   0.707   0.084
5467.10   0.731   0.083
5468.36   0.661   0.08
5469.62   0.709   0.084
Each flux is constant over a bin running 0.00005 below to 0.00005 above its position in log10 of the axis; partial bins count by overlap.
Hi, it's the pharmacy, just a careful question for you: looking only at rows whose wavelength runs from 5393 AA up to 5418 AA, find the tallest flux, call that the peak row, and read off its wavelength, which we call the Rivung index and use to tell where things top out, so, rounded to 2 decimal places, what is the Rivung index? 5415.73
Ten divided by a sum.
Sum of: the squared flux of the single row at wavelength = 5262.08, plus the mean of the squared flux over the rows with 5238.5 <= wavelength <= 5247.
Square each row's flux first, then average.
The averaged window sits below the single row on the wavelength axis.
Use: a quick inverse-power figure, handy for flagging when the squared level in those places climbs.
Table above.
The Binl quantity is 16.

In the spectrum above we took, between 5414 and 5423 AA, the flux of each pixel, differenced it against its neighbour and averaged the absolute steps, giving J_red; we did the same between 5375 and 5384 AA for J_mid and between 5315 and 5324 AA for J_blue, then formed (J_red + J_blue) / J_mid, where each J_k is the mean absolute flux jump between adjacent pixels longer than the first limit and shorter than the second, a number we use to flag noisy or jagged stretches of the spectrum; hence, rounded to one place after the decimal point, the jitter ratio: 1.8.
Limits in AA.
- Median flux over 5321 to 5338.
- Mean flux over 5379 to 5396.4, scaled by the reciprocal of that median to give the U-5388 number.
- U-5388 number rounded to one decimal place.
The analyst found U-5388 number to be 1.2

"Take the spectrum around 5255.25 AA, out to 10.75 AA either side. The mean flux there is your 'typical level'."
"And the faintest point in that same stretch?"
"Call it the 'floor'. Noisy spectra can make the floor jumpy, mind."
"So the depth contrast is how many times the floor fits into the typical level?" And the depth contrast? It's 1.7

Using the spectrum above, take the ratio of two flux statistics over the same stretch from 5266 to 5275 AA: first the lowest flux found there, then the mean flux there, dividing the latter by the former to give 1.14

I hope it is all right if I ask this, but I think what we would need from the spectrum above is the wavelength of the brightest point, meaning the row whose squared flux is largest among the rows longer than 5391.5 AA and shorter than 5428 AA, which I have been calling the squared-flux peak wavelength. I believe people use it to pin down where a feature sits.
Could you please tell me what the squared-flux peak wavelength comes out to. 5415.73 AA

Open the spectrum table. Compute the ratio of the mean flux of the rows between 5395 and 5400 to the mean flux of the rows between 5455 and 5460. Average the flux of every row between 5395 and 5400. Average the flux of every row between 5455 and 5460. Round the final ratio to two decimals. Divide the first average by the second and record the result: 1.26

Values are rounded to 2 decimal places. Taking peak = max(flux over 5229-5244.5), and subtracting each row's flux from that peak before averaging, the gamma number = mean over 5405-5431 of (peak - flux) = -0.40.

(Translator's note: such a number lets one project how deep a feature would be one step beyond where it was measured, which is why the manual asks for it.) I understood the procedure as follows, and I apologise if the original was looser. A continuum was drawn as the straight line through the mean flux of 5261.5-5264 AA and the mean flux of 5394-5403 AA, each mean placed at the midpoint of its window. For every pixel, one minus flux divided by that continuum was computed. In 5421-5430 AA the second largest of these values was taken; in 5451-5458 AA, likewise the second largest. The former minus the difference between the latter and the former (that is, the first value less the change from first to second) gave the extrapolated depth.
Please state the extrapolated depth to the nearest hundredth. -0.66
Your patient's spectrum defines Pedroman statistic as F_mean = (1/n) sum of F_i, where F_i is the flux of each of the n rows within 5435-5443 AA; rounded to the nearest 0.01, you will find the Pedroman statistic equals 1.08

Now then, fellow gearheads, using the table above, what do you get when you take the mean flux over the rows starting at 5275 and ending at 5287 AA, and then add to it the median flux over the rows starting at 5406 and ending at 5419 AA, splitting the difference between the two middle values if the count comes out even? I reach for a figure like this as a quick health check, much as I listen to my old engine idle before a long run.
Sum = 1.81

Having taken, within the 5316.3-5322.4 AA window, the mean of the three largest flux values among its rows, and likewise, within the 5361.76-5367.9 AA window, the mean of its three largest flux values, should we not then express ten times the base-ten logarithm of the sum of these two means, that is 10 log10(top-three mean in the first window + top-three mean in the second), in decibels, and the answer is 1.81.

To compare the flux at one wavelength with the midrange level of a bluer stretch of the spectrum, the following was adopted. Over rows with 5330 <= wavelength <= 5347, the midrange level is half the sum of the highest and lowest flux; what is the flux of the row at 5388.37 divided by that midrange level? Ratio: 1.16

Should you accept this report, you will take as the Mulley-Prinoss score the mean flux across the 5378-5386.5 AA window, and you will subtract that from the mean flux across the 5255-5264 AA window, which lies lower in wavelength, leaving -0.21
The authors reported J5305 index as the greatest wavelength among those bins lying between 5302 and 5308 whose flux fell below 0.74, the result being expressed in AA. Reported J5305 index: 5307.10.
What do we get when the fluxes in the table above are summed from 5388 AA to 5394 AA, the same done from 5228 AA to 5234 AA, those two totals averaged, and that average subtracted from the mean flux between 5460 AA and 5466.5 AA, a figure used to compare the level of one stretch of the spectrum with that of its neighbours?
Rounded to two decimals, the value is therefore -2.87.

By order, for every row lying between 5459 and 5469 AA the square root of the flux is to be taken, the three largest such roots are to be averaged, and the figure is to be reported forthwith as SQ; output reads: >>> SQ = 0.96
